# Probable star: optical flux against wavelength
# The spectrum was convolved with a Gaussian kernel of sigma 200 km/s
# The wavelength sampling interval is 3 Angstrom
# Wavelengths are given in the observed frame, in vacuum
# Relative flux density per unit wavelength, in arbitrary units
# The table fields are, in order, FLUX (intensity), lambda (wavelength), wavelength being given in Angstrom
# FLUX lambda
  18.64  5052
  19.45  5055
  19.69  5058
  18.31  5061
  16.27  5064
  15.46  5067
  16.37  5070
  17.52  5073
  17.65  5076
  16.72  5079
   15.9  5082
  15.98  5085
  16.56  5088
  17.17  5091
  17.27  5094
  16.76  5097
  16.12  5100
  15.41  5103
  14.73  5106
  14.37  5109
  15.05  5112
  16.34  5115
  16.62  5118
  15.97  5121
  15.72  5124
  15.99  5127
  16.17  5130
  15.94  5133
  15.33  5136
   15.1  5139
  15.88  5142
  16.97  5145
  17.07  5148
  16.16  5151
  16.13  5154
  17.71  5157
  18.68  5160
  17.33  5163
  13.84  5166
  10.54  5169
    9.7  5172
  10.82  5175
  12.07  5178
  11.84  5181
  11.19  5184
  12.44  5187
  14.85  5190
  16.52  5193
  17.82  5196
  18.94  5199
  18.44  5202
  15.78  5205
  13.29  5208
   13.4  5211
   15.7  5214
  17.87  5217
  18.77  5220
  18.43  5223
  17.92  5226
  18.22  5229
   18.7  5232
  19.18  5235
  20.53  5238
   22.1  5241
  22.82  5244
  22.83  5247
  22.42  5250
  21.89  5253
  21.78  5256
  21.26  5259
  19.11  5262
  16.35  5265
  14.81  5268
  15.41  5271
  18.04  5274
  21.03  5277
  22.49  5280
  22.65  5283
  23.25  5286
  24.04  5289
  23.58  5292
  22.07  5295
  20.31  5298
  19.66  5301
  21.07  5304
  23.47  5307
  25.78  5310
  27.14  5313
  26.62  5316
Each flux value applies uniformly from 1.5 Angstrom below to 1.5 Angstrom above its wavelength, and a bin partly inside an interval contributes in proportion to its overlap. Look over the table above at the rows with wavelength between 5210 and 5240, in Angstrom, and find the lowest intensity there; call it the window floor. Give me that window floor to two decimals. 13.40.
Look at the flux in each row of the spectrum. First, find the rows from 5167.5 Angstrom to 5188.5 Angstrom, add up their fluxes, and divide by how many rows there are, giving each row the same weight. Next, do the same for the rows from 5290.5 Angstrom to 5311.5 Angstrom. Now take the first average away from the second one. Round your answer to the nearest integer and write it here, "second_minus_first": 11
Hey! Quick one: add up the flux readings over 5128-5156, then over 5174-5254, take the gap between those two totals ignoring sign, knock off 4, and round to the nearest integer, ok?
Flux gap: 316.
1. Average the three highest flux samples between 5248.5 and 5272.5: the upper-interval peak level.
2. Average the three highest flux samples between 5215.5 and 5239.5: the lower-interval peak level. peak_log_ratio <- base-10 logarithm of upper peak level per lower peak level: 0.05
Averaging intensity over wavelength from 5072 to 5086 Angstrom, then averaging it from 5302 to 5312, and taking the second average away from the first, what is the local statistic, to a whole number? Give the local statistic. -7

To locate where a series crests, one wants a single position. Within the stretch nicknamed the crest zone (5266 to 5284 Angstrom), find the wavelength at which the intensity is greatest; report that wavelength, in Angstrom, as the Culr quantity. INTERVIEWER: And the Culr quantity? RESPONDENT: 5283 Angstrom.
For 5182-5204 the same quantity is 5199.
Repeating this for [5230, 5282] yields 5247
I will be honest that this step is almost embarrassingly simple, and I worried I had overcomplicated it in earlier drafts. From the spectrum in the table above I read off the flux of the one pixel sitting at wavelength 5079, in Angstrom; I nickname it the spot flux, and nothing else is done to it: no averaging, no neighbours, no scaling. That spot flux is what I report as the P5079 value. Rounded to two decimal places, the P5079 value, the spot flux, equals 16.72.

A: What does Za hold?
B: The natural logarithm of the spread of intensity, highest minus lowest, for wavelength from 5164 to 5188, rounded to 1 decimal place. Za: 1.4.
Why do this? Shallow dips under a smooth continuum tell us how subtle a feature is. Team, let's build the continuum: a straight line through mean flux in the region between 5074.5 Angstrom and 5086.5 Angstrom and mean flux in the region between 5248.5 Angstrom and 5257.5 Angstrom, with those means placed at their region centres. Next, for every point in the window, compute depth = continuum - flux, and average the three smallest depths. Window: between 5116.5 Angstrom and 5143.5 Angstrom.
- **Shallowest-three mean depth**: 1.7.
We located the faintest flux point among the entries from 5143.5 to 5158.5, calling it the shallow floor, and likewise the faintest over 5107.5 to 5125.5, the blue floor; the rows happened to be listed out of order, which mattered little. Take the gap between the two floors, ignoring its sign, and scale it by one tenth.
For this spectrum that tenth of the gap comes 0.18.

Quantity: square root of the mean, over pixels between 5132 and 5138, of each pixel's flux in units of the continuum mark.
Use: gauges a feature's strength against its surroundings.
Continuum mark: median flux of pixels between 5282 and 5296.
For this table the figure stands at 0.82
